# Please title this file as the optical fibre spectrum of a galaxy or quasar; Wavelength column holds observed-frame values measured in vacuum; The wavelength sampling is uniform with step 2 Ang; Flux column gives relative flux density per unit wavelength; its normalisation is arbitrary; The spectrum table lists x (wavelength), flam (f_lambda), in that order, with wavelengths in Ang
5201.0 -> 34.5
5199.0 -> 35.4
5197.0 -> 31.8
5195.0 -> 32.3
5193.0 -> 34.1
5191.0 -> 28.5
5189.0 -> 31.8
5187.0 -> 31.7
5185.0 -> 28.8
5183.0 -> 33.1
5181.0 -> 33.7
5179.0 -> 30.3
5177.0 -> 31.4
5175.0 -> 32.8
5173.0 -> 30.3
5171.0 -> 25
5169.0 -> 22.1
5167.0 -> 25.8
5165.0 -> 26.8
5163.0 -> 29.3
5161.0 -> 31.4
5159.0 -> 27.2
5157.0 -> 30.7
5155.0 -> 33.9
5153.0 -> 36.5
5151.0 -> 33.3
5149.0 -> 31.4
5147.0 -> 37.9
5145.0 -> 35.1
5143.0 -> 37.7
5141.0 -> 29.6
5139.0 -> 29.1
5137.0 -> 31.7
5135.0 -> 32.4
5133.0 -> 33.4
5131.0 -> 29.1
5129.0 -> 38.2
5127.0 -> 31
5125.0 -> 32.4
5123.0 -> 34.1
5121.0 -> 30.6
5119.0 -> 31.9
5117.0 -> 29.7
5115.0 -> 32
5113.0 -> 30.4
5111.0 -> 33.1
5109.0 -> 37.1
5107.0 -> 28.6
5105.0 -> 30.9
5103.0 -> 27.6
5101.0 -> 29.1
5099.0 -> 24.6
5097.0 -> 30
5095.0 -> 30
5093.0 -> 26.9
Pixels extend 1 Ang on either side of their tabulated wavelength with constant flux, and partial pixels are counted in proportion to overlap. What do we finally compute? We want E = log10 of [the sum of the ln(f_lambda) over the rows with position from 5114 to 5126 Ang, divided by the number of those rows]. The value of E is 0.539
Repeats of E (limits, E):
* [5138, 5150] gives 0.545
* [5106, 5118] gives 0.539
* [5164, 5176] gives 0.518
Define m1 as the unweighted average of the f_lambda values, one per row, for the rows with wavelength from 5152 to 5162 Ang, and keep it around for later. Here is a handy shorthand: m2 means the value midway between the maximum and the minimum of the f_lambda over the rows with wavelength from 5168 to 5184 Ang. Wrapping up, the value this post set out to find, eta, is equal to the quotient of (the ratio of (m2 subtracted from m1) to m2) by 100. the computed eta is 0.0014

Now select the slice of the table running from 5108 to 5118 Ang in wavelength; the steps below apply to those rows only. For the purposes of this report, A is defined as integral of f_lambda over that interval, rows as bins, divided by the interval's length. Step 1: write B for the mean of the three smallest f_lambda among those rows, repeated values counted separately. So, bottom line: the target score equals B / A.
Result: 0.946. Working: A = 32.5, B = 30.7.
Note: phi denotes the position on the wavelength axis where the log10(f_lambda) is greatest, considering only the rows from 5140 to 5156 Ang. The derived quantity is 5147.0 Ang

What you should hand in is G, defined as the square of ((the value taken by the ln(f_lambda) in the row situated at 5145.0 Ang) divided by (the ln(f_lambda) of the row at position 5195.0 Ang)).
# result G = 1.05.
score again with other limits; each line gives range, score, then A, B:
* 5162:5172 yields 0.942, 25.8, 24.3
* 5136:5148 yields 0.899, 33.5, 30.1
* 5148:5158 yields 0.959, 33.2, 31.8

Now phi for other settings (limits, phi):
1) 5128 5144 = 5129.0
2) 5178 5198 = 5193.0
